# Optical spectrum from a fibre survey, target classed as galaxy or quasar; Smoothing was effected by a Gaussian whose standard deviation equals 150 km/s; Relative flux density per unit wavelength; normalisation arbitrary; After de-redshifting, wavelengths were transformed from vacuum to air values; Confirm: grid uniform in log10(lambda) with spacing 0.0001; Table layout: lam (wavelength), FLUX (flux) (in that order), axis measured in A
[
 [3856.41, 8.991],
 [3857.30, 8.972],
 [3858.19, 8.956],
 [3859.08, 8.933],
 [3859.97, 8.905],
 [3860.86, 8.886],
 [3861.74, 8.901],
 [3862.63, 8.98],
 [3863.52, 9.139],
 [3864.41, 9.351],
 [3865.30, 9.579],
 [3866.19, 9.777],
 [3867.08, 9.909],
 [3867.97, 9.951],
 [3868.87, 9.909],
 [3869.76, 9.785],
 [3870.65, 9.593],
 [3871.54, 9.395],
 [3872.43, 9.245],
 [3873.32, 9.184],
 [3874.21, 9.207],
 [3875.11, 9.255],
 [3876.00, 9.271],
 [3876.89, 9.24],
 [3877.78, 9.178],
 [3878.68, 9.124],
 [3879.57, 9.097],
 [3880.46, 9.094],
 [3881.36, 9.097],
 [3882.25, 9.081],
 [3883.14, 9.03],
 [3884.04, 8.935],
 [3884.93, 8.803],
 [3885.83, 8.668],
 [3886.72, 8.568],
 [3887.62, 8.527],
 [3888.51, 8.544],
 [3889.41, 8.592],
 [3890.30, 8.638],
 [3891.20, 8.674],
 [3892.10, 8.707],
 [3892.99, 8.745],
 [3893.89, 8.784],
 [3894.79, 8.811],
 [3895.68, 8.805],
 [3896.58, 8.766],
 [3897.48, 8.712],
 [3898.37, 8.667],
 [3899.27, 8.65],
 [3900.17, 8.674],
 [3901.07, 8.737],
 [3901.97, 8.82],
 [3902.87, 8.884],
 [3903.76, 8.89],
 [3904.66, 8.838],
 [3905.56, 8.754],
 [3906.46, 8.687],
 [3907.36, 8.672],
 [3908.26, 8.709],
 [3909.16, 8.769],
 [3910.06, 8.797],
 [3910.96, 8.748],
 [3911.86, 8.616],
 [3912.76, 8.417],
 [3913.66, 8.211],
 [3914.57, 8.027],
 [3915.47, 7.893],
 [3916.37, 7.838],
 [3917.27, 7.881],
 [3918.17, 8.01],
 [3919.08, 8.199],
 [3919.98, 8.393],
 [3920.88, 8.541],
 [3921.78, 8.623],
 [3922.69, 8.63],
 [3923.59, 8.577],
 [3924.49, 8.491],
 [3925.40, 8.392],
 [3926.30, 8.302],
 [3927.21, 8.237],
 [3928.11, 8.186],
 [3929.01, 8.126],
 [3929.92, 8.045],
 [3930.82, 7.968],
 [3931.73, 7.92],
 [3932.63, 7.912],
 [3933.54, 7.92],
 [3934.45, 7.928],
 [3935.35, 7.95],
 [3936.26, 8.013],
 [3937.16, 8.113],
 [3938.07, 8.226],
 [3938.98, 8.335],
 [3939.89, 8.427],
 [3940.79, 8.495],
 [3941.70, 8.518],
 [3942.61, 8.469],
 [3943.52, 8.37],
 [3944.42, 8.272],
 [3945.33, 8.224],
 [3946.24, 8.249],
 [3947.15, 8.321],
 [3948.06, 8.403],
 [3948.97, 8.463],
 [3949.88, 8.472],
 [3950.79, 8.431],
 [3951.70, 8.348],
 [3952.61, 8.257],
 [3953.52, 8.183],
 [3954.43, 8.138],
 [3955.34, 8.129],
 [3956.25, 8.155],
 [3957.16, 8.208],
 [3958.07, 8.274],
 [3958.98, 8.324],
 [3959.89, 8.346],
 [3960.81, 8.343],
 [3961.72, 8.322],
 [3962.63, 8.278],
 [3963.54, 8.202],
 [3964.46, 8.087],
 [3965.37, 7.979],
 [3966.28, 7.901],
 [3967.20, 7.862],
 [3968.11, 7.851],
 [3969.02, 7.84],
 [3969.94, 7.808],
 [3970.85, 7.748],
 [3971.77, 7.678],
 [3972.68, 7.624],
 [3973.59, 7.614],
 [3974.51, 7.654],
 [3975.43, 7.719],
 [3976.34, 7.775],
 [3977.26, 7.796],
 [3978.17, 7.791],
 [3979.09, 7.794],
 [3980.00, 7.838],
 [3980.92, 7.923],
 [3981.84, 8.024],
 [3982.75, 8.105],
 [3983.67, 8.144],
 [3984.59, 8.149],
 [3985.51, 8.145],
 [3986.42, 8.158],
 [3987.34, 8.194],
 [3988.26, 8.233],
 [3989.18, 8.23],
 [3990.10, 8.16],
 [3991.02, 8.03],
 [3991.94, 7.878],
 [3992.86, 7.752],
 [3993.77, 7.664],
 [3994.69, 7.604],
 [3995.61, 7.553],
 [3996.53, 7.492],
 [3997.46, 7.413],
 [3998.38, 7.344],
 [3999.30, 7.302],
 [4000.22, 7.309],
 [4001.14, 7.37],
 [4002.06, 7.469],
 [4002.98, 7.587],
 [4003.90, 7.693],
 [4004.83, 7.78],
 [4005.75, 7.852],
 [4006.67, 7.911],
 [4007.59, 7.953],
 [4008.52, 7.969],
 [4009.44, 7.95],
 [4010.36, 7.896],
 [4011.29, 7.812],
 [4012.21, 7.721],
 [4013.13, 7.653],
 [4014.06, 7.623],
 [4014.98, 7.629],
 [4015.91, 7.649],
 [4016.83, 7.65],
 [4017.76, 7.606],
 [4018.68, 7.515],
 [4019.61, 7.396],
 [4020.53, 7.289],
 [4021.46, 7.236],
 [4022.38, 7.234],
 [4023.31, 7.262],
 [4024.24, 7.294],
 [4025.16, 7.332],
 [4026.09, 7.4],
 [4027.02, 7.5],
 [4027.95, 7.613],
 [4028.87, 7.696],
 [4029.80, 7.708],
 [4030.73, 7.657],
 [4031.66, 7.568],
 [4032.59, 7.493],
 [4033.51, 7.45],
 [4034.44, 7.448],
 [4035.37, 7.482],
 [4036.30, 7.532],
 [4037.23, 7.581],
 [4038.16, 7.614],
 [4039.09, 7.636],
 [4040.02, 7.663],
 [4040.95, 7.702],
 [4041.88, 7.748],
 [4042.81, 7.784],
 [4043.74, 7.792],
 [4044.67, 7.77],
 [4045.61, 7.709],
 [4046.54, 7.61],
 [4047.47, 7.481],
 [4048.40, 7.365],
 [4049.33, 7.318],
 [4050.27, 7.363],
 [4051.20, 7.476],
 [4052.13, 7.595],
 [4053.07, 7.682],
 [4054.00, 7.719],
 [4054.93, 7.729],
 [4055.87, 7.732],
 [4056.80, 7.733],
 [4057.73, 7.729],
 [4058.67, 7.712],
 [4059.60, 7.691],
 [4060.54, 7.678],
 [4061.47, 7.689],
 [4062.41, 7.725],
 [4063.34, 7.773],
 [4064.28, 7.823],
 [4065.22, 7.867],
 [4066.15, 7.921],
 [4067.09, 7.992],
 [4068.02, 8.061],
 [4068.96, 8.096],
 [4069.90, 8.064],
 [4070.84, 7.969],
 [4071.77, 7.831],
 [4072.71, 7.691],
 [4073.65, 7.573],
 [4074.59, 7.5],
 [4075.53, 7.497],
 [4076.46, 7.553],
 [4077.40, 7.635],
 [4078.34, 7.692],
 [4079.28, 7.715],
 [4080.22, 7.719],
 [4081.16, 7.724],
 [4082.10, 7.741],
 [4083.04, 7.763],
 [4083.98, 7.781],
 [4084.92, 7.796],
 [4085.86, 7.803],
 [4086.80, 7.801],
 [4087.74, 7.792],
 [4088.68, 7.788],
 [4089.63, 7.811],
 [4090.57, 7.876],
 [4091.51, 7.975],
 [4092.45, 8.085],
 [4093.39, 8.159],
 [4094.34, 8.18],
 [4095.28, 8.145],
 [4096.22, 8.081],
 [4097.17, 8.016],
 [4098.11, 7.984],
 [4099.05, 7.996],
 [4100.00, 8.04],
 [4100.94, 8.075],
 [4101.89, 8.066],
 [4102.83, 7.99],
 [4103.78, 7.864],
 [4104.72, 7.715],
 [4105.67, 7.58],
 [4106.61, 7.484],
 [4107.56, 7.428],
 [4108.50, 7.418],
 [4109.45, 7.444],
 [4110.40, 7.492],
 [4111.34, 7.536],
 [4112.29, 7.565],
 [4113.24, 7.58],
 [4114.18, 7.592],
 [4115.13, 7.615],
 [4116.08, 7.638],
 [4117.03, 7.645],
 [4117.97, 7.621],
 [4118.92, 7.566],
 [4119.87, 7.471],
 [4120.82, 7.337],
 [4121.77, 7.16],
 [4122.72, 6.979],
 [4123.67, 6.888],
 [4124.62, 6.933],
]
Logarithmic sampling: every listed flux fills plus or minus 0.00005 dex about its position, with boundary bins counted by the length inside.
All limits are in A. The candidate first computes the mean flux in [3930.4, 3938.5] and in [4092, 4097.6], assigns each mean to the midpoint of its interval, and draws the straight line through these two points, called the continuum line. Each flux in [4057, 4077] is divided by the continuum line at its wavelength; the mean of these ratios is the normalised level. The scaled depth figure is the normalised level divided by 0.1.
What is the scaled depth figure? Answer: 9.6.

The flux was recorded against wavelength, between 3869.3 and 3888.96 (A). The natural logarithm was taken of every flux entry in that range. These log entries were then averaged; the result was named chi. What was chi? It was 2.21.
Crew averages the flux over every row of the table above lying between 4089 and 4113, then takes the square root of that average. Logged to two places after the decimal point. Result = 2.80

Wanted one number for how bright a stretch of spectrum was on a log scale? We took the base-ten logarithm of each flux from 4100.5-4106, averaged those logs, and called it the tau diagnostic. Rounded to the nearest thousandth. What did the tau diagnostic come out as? 0.896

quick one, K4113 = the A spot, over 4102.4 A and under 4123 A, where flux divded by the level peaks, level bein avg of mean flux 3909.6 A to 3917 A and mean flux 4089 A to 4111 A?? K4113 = 4102.83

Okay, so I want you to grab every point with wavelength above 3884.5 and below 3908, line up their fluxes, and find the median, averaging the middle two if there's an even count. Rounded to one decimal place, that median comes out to 8.7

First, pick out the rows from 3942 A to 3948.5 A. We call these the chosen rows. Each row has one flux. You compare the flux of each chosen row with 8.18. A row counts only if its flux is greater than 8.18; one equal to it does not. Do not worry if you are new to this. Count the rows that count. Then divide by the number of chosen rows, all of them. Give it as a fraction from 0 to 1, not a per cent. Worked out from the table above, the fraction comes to 1.0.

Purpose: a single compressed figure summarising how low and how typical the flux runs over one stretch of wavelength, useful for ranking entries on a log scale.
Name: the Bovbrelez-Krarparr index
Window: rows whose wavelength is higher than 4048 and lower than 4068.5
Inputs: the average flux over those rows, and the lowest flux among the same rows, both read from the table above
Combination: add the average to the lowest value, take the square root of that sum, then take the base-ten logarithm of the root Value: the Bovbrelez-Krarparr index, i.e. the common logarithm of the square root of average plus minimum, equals 0.588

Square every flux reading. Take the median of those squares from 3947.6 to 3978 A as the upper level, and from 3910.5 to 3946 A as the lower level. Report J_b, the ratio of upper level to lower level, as 0.979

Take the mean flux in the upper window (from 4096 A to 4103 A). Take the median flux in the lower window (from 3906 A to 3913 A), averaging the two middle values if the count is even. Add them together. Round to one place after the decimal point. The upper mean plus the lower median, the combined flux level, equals 16.7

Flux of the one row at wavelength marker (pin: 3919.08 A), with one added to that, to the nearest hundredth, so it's 9.20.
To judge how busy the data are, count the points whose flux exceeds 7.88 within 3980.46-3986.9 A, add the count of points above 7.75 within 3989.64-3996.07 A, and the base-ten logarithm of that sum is 1.0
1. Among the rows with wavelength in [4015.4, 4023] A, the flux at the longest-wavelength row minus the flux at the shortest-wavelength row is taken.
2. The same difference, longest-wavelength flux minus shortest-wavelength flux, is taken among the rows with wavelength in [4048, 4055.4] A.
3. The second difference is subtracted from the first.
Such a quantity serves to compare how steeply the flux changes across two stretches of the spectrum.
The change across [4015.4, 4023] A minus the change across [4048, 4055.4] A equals -0.8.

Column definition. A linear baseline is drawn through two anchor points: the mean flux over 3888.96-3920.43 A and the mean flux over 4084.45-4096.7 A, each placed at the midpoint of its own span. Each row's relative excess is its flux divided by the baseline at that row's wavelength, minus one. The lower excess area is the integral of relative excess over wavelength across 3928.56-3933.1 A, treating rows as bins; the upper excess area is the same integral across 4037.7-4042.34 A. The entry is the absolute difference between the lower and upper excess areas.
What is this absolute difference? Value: 0.0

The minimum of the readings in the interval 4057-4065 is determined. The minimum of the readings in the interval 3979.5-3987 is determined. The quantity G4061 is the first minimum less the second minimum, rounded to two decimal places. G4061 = -0.16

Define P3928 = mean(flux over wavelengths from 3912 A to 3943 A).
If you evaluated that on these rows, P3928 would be 8.21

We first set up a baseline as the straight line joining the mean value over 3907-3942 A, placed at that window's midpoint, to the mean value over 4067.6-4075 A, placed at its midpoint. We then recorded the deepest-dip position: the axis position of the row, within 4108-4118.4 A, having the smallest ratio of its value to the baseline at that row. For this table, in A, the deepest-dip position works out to 4108.50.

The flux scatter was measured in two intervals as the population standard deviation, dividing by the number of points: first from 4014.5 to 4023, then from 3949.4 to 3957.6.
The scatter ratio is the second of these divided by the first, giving 0.72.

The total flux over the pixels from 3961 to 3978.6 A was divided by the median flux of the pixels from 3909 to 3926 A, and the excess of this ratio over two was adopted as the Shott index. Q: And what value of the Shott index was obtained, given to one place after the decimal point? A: 15.8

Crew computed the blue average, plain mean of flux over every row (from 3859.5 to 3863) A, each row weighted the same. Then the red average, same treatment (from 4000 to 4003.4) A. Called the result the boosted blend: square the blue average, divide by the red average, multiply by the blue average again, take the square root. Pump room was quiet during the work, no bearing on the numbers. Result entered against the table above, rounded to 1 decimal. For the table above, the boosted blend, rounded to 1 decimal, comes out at 9.8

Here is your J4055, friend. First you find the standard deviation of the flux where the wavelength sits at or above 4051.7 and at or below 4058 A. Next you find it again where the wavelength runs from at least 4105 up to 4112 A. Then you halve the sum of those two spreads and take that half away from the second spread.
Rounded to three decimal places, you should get 0.004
